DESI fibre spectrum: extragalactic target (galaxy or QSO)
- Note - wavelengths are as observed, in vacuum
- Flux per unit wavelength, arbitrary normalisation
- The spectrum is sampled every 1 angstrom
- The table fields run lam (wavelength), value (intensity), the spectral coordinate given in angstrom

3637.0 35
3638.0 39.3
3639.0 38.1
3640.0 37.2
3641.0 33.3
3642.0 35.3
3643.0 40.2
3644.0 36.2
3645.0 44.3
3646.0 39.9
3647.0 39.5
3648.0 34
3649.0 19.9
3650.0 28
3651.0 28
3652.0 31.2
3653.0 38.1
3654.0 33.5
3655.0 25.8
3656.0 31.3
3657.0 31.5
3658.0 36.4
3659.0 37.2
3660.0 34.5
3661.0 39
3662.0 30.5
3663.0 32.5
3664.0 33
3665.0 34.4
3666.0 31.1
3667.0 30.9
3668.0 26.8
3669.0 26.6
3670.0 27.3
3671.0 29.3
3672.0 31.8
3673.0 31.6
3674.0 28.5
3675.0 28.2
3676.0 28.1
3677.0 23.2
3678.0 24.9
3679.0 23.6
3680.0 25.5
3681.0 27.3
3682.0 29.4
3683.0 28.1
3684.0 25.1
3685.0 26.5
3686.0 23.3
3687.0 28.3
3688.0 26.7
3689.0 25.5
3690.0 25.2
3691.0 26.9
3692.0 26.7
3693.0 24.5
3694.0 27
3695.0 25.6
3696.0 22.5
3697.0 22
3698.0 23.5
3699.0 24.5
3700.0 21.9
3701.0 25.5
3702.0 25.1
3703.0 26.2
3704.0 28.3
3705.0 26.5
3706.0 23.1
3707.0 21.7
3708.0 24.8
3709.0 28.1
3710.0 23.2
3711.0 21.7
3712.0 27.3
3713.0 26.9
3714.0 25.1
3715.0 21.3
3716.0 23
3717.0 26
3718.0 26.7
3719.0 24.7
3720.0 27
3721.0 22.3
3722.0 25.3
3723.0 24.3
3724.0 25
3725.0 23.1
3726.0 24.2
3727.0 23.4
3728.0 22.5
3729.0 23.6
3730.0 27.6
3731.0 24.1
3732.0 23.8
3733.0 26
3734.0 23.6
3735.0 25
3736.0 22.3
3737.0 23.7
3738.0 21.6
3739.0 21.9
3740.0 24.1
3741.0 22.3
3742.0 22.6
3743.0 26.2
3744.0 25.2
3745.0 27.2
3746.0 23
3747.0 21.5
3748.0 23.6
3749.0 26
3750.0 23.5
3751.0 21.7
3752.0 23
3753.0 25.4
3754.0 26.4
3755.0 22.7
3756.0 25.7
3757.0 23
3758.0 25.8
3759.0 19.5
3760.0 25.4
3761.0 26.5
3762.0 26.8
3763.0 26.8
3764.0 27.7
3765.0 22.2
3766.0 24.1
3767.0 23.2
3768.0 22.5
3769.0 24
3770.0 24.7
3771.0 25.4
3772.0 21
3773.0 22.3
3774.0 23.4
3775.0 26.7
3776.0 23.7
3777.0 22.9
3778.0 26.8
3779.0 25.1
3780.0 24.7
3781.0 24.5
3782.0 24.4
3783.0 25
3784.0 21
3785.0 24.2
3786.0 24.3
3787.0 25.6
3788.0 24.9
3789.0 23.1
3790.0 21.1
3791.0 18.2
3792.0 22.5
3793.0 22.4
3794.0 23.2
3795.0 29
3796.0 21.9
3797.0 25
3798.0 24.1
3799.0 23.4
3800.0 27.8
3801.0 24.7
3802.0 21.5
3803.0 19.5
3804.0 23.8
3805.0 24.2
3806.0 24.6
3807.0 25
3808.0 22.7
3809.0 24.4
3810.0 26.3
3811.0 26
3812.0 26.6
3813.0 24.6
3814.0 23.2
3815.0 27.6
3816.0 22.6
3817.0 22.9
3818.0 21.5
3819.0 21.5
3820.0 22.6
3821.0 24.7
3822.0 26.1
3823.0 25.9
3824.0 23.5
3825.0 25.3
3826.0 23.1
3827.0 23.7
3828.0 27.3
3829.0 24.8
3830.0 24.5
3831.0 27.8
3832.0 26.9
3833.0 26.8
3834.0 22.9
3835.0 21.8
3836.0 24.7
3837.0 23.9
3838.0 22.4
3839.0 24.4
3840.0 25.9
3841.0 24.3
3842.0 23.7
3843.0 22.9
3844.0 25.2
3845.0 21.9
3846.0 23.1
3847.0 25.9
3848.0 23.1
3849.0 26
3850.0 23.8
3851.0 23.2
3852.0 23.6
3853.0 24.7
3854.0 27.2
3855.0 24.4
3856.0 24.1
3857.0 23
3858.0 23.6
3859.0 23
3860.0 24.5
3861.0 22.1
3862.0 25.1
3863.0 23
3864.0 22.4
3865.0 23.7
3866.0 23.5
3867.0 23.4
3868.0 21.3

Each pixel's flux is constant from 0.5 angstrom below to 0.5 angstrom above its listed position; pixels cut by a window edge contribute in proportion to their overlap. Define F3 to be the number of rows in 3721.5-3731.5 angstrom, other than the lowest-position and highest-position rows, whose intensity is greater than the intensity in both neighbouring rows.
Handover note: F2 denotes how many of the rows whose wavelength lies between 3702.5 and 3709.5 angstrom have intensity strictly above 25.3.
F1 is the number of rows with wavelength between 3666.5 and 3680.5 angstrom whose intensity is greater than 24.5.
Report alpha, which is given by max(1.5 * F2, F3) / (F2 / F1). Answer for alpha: 18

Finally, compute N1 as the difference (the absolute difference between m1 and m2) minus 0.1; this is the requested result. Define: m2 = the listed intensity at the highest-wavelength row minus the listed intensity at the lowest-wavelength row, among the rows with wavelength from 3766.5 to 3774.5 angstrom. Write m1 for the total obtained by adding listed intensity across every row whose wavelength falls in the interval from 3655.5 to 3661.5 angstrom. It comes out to 210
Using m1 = 210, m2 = 0.2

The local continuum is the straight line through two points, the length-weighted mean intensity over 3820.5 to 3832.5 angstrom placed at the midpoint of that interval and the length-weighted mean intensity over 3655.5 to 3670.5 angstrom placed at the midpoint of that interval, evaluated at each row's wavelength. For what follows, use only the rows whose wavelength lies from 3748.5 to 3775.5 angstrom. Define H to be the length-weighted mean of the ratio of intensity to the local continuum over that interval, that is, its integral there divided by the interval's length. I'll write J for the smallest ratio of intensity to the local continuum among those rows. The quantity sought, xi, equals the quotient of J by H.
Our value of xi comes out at 0.80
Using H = 0.866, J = 0.693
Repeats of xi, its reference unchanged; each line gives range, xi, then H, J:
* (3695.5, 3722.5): 0.87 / 0.813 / 0.710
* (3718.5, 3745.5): 0.90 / 0.825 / 0.744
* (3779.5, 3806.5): 0.77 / 0.885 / 0.679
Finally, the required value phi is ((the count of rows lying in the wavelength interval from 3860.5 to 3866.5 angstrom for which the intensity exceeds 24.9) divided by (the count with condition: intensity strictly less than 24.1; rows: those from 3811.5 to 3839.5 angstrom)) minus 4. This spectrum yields -3.9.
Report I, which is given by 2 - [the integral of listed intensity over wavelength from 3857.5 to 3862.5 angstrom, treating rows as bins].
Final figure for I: -116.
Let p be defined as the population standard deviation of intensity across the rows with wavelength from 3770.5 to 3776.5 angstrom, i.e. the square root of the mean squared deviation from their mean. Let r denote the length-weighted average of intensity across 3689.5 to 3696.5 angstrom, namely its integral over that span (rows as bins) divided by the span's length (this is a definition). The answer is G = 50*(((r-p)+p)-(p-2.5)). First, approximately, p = 1.88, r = 25.5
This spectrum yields 1305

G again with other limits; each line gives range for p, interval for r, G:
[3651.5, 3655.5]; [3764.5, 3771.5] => 1090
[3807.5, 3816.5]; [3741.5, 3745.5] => 1304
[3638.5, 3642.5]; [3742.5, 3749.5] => 1266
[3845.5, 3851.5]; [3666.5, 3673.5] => 1521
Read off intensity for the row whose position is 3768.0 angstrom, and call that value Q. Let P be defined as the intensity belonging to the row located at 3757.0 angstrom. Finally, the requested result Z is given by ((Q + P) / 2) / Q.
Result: 1.01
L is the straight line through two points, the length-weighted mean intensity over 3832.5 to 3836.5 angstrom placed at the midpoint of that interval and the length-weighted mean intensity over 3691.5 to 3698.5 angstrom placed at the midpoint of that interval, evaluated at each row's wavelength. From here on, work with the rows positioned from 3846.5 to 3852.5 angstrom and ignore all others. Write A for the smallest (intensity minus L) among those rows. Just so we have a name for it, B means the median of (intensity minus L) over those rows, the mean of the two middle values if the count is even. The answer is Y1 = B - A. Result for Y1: 0.6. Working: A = -0.9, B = -0.3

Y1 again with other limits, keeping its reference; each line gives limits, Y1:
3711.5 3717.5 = 4.3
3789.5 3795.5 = 4.3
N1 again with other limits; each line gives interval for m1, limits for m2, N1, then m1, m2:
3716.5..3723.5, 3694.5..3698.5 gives 178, 176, -2.1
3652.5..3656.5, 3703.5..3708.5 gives 132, 129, -3.5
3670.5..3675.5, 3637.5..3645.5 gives 144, 149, 5.0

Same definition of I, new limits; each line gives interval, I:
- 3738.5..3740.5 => -44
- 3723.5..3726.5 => -70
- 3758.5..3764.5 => -151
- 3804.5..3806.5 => -47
